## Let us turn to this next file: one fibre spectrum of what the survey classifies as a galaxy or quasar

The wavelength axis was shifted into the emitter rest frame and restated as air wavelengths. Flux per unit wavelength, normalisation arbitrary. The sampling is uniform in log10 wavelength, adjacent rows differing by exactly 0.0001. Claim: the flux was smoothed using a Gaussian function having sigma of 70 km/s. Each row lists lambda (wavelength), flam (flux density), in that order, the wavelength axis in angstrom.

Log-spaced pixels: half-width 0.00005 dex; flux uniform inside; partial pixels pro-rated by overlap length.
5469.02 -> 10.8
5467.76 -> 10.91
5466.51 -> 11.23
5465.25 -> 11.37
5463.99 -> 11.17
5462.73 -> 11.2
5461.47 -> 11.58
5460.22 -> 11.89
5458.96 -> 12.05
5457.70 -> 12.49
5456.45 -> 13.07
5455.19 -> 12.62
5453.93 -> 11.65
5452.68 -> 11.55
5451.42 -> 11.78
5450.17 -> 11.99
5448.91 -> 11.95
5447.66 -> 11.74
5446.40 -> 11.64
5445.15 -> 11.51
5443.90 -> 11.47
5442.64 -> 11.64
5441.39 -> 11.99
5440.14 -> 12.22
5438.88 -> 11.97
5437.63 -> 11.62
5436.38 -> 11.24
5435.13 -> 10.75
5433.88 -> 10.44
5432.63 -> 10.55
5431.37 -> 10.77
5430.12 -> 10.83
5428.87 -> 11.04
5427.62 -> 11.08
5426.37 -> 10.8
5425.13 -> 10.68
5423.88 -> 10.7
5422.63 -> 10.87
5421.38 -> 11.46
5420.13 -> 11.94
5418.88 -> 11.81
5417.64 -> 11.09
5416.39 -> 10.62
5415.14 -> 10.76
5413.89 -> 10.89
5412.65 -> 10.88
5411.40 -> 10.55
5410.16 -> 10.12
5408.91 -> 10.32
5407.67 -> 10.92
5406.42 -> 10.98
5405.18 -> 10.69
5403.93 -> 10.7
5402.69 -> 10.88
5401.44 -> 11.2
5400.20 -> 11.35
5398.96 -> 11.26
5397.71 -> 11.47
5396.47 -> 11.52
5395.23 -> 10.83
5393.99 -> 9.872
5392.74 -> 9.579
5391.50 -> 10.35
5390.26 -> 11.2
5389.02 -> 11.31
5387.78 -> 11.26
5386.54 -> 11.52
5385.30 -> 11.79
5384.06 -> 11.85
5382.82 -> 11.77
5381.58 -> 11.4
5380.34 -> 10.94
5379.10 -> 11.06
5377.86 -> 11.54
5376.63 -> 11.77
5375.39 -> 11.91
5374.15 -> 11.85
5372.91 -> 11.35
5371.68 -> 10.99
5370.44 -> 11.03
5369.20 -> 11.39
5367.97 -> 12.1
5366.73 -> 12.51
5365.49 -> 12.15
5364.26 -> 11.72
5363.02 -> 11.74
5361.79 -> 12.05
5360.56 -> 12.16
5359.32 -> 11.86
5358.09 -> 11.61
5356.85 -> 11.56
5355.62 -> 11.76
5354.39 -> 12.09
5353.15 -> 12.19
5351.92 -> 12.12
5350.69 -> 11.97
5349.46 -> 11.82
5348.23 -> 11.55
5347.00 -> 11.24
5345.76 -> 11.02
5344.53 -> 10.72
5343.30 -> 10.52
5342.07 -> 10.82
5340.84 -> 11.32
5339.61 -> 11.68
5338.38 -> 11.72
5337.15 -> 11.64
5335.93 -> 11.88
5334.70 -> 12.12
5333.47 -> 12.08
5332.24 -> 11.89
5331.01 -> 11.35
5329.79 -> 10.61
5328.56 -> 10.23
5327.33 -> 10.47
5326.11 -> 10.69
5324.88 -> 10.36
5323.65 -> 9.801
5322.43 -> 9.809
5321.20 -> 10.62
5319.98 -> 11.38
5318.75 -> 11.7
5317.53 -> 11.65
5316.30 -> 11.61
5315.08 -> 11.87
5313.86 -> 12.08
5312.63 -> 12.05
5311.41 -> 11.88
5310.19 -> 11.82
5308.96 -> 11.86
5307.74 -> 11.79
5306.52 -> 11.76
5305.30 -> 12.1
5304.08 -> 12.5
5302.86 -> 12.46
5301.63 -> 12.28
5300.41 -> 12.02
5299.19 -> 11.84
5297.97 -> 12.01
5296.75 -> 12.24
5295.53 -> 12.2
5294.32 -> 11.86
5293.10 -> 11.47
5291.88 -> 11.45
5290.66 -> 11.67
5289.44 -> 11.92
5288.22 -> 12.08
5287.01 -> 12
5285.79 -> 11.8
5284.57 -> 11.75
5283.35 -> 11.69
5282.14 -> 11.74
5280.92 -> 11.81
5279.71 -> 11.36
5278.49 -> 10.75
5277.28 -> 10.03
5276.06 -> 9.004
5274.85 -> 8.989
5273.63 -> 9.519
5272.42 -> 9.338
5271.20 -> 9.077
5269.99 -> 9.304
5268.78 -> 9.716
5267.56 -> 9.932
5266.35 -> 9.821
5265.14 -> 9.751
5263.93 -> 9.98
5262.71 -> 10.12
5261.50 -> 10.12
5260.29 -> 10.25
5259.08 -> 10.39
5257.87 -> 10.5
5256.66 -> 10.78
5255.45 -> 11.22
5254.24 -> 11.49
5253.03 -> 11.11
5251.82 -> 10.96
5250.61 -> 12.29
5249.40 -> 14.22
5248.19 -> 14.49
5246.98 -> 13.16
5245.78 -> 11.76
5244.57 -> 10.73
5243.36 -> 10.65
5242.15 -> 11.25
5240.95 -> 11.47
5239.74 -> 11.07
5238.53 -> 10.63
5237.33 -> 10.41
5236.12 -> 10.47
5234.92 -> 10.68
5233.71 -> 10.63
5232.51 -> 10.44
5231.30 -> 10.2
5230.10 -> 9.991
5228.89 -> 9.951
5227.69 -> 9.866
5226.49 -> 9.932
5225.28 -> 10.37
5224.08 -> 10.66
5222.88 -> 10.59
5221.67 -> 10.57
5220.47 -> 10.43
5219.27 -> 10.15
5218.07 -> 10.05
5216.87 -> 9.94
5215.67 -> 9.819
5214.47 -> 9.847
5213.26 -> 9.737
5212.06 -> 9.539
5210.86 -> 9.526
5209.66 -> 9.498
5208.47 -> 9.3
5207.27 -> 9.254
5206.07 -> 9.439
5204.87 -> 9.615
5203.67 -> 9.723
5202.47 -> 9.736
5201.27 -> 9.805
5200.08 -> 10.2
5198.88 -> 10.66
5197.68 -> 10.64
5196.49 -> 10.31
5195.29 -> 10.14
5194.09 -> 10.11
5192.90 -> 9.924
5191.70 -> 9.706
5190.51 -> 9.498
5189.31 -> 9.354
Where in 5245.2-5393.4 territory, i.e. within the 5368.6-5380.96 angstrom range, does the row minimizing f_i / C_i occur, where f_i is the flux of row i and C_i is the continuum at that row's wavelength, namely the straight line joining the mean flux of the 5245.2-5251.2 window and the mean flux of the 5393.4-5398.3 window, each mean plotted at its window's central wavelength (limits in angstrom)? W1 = 5371.68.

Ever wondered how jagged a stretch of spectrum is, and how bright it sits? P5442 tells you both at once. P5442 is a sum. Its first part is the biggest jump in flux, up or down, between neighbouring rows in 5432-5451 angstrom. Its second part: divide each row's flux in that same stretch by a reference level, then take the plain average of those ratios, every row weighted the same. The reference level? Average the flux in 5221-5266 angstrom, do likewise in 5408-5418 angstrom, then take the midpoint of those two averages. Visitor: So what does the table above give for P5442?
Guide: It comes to 1.56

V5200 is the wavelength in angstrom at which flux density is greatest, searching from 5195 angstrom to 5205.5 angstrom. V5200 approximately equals 5198.88 angstrom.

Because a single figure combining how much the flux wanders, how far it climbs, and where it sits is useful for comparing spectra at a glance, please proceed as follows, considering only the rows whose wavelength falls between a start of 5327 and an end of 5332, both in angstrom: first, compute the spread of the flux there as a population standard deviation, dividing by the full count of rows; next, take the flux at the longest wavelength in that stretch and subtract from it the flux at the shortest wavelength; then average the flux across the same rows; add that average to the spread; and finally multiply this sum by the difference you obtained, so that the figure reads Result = 9.8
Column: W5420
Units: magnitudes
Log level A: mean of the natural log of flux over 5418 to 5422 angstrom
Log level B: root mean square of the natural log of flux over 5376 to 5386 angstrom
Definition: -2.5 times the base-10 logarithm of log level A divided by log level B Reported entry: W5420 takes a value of -0.008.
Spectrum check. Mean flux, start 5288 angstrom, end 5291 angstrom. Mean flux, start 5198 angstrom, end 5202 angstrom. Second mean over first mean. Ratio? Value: 0.86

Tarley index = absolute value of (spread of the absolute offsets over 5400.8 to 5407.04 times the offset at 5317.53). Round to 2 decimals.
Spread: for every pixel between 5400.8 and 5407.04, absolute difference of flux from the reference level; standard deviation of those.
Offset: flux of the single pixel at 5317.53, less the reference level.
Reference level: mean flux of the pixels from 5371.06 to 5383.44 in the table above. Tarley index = 0.04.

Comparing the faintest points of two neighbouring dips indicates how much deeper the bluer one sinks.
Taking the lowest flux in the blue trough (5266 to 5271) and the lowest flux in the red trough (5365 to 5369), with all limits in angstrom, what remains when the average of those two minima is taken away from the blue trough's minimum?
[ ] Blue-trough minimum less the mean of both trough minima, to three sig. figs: -1.40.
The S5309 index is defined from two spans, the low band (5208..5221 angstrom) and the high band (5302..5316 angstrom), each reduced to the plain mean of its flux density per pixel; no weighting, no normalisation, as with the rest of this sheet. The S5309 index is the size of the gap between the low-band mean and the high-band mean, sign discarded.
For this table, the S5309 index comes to 2.2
